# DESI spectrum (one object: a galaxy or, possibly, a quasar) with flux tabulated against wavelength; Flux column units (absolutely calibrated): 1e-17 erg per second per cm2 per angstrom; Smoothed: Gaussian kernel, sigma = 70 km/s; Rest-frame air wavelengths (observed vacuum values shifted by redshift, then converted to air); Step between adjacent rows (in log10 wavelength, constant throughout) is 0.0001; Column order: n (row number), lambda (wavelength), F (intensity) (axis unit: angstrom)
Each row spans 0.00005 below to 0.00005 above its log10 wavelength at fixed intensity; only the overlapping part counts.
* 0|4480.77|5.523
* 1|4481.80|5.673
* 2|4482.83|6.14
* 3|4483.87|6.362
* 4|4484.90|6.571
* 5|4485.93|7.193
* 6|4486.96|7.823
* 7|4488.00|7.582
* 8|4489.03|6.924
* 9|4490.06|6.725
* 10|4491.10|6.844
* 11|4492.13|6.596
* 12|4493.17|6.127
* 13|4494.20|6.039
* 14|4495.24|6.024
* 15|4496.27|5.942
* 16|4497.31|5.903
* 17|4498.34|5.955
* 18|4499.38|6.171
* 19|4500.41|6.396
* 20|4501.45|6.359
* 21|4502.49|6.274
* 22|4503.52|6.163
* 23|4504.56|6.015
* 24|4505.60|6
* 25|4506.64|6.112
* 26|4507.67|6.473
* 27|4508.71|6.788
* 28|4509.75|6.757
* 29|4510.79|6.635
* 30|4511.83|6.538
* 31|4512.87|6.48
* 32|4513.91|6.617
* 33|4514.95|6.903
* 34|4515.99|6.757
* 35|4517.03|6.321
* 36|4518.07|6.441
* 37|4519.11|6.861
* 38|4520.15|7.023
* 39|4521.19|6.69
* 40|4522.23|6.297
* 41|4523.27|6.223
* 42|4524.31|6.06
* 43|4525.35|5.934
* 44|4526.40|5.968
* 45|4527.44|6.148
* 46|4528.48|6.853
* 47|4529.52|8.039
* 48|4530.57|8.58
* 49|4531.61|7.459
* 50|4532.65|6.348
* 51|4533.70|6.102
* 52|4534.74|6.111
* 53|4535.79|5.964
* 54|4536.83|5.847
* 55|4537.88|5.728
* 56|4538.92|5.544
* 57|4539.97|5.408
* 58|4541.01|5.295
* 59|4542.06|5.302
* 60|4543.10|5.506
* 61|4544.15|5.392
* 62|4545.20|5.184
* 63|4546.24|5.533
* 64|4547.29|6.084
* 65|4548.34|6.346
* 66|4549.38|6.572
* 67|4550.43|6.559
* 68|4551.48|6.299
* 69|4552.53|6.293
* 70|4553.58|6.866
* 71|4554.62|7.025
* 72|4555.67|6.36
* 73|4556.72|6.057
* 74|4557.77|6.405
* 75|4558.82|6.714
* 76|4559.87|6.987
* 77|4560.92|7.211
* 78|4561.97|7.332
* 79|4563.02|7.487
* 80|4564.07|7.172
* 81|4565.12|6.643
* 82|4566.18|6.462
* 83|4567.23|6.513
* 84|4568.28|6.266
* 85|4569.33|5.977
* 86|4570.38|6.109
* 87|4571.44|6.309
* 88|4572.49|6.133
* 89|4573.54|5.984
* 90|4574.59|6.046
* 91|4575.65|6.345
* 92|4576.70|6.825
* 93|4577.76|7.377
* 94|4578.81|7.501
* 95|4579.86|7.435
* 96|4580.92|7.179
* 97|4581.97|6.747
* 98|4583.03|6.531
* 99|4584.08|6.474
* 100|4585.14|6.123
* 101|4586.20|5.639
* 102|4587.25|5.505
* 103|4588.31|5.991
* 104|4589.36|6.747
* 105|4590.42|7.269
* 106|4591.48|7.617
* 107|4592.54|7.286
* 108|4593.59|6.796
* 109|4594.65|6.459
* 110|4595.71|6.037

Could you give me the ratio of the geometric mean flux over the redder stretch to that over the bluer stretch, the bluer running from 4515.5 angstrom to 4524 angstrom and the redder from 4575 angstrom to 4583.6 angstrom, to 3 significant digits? 1.06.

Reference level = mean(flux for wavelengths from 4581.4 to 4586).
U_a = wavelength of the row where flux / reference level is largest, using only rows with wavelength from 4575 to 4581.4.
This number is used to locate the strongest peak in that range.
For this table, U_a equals 4578.81 angstrom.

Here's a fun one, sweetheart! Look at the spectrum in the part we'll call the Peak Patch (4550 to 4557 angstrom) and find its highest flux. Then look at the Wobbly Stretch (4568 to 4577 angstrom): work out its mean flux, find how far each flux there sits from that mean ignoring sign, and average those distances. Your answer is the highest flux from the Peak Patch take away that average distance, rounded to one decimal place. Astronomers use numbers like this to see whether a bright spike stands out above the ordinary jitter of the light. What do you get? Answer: 6.8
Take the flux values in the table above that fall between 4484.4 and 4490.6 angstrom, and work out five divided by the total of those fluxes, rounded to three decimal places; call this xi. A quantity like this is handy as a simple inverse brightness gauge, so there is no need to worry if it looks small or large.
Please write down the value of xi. 0.117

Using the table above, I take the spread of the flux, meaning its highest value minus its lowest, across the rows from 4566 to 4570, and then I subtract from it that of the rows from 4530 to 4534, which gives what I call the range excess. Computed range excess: -1.9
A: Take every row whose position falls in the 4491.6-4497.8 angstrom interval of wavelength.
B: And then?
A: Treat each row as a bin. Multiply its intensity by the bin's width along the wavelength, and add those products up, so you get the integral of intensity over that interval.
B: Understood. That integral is 37.9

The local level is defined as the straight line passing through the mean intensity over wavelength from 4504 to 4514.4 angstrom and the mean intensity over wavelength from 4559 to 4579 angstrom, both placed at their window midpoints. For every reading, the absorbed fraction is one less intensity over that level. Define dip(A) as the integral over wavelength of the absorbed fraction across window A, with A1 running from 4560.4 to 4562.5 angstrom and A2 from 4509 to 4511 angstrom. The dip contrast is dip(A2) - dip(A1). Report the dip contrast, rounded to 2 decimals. 0.12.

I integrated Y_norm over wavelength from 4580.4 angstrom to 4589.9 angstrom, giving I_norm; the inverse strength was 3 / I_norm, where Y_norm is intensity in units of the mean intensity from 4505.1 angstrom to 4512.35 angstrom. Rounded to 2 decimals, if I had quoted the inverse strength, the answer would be 0.32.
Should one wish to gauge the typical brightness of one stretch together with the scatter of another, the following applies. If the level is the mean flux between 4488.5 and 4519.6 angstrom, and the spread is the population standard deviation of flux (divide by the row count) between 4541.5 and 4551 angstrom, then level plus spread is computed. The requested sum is 6.93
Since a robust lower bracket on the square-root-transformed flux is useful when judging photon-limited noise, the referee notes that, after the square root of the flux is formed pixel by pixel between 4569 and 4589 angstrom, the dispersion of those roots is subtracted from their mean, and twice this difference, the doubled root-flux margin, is 4.84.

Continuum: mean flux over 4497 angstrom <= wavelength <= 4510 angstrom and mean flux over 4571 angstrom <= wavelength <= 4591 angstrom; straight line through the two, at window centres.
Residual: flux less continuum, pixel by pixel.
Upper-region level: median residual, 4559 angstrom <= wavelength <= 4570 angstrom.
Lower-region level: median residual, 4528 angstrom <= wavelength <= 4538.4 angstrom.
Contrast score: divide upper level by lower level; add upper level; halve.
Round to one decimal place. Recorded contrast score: -1.1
